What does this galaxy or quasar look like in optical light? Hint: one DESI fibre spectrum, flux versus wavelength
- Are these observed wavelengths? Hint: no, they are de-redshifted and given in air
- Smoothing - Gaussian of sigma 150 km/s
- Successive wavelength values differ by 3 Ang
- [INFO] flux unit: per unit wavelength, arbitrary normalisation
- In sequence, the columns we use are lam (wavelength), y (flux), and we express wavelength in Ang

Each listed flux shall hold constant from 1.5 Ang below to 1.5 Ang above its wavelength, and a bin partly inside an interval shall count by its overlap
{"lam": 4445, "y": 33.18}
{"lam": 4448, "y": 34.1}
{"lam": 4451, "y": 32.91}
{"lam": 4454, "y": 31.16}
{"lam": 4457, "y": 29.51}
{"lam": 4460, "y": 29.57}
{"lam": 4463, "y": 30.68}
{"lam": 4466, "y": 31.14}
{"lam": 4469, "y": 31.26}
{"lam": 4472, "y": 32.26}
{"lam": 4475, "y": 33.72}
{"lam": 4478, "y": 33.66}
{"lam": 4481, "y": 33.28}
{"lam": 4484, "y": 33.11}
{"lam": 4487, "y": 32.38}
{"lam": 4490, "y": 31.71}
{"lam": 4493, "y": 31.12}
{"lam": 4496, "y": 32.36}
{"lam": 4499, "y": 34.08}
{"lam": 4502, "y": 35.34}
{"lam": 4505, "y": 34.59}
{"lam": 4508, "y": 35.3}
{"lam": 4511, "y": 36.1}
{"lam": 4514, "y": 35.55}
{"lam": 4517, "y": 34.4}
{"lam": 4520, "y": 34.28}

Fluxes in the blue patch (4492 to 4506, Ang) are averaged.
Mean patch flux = 33.5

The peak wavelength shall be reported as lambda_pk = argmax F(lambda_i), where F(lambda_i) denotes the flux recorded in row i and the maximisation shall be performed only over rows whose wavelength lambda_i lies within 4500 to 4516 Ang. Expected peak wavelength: 4511 Ang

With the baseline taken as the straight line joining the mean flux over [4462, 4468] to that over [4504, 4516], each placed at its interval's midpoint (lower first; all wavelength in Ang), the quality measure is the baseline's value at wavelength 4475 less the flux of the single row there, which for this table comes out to -1.8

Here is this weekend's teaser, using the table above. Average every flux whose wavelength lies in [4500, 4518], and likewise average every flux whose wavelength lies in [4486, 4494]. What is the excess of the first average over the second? 3.5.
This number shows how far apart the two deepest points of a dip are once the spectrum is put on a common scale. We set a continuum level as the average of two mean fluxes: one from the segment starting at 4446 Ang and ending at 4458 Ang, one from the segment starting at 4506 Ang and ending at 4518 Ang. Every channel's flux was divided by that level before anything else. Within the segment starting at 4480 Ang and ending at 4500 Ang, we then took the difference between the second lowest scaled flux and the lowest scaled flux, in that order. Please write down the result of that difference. 0.018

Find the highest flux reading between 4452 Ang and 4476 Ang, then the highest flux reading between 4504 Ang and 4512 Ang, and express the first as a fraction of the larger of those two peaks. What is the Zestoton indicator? 0.93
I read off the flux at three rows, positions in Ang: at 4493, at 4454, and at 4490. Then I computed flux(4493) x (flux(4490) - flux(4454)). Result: 17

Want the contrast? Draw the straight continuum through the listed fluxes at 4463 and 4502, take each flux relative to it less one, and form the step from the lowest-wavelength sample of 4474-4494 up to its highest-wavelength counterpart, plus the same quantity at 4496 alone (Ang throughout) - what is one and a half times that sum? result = -0.31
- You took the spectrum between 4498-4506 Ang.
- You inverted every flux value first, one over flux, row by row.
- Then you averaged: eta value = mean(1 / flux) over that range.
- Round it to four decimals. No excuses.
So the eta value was 0.0288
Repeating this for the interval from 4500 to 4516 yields 0.0283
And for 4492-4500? 0.0308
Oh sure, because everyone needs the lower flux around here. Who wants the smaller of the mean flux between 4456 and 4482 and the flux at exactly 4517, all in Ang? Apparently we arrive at 31.7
